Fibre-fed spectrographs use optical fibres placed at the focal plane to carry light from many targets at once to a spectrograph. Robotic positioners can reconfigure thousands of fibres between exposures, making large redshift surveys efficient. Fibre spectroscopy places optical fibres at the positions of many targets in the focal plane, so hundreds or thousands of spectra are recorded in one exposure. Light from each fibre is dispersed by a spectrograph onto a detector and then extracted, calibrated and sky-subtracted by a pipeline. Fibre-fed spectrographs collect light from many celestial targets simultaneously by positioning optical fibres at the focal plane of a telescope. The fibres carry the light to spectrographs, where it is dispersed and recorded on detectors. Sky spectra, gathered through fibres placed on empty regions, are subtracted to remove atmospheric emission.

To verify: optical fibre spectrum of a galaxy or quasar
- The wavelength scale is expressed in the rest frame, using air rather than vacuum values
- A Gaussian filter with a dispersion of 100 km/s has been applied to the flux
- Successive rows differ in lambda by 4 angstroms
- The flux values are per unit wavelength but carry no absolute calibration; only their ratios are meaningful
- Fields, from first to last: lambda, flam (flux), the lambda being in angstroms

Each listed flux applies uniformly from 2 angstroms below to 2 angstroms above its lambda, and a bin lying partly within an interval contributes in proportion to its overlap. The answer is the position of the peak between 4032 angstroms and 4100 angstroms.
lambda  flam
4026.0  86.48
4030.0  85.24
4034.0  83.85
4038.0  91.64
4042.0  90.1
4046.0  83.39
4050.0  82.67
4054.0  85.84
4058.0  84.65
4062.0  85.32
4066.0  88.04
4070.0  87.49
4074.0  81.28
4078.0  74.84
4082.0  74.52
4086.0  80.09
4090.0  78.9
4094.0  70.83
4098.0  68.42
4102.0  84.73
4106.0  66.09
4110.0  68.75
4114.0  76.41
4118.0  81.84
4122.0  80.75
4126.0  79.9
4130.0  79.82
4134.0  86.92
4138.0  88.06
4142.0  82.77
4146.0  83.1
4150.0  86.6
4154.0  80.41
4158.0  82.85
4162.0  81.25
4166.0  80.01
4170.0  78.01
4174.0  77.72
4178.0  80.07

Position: 4038.0 angstroms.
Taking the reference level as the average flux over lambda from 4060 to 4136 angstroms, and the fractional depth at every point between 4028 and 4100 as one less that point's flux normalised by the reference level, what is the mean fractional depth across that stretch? -0.04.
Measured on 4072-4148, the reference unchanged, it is 0.00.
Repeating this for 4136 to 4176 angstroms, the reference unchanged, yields -0.04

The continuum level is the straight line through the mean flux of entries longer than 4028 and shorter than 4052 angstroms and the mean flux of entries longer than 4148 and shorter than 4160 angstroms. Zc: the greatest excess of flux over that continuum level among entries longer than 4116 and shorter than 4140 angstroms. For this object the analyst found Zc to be 4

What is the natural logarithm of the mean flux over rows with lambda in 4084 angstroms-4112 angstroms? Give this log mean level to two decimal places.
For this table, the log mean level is 4.30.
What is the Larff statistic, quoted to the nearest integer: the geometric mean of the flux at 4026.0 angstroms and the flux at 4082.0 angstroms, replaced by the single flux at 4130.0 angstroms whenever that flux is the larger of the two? 80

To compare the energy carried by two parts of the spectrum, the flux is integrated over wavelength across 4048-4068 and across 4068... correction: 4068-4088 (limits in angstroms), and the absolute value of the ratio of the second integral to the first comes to 0.93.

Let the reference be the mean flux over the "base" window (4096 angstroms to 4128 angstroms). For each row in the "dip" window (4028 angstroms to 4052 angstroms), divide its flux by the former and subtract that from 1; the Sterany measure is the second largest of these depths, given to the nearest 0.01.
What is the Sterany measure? -0.10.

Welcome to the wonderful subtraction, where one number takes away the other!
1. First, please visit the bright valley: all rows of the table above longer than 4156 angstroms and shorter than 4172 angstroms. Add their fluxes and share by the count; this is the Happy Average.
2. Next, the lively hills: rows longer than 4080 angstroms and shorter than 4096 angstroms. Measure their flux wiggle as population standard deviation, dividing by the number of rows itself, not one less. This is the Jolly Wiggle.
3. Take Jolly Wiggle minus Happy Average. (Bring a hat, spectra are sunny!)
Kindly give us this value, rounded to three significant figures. -76.9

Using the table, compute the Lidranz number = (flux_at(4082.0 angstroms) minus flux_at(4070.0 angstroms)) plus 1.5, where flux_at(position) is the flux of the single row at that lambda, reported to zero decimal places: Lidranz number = -11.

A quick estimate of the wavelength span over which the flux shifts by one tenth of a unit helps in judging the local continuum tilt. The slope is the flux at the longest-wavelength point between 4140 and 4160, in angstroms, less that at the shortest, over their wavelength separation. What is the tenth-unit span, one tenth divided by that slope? 20.0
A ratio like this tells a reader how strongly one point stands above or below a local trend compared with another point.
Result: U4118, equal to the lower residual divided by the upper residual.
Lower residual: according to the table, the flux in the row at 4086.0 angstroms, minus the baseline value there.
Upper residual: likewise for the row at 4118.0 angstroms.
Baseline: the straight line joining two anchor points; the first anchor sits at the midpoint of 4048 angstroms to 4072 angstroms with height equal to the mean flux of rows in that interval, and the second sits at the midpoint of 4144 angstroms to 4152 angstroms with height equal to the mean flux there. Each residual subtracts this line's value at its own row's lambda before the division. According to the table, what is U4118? 1.6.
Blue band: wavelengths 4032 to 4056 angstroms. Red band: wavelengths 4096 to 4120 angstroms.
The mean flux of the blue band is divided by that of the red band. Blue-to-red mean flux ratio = 1.16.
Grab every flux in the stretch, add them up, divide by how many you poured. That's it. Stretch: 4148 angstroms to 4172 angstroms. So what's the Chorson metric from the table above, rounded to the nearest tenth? 81.5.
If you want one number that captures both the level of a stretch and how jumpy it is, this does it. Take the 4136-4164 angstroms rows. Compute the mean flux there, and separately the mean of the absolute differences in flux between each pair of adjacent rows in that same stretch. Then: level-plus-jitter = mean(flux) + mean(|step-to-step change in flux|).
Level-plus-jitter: 86.8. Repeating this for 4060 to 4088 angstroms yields 85.3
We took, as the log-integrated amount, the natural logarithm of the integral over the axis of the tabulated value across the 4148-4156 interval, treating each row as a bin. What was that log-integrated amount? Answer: 6.50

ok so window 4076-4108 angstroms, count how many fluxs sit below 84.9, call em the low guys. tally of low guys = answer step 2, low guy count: 8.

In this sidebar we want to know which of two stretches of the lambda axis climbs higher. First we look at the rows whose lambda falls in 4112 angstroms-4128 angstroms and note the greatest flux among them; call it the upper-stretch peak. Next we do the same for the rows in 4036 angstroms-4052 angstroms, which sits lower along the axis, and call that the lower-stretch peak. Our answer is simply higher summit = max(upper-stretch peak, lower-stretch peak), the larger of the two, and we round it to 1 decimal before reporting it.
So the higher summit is 91.6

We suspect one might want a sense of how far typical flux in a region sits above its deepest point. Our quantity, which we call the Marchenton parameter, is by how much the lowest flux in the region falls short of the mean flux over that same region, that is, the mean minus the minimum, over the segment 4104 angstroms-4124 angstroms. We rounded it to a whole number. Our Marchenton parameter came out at 9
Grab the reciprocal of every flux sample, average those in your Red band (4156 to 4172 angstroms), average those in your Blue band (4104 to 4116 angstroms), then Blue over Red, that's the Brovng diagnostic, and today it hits 1.15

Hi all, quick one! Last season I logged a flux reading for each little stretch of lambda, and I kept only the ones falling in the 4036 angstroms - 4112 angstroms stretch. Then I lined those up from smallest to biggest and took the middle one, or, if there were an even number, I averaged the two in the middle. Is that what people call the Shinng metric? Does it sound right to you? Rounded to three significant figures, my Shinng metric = 82.7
